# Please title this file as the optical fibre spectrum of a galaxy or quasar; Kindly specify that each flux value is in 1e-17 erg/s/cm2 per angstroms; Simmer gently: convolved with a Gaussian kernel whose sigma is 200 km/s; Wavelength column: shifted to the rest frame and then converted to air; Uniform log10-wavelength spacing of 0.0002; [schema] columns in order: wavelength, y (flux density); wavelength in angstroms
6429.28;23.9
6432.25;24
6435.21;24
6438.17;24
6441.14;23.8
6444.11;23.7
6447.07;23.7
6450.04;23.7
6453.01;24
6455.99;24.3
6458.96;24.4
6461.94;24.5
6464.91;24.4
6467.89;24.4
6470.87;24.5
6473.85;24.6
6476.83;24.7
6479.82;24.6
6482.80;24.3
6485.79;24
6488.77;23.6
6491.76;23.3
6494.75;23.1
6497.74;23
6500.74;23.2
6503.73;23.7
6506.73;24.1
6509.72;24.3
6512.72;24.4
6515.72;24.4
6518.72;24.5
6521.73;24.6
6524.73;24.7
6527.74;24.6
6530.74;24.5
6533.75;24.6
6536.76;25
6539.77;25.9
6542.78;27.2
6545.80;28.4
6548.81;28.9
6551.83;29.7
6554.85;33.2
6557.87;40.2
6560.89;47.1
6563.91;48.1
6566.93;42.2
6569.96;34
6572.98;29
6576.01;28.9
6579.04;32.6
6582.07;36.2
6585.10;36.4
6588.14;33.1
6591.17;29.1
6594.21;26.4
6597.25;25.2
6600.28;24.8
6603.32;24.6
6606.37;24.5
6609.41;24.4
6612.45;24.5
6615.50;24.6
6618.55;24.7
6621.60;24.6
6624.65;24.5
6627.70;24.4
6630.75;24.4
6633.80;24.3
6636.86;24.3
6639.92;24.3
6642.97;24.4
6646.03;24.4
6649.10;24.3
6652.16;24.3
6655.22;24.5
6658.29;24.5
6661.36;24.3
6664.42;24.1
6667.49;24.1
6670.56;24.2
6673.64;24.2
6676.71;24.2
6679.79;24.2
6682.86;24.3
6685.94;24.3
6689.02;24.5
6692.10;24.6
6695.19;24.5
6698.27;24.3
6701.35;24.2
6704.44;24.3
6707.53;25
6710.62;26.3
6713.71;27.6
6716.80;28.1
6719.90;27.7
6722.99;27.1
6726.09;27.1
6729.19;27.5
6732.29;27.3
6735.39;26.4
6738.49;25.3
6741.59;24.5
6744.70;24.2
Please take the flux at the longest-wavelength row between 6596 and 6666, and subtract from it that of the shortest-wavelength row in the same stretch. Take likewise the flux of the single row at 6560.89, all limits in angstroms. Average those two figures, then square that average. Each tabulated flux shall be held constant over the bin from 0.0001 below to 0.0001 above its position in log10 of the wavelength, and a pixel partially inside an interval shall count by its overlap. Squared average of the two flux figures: 529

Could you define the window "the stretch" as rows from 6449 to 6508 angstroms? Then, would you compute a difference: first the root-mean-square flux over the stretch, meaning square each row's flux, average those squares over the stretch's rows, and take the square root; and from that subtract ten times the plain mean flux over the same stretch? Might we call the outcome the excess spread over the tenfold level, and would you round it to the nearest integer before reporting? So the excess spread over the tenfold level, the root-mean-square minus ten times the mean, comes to -216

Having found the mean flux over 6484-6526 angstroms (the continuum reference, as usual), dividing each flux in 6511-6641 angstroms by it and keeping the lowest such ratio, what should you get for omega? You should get 1.02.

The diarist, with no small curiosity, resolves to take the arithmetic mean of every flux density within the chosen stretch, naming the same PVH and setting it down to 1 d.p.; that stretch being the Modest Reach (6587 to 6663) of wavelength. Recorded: 25.1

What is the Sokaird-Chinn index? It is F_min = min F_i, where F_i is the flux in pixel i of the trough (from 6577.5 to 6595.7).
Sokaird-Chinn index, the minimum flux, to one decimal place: 26.4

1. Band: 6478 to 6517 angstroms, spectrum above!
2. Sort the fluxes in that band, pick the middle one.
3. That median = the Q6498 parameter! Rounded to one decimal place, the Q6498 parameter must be 24.0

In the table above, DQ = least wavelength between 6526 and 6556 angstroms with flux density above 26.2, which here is 6542.78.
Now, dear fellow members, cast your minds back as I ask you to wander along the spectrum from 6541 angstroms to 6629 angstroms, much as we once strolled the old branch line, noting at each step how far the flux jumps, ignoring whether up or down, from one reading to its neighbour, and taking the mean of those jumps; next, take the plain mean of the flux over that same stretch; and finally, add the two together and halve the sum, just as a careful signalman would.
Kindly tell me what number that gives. 16.3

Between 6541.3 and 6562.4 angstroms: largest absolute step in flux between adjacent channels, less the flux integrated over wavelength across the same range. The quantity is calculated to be -701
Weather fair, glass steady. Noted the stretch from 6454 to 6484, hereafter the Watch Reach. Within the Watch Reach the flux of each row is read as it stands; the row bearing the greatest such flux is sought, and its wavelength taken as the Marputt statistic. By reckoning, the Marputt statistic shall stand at 6476.83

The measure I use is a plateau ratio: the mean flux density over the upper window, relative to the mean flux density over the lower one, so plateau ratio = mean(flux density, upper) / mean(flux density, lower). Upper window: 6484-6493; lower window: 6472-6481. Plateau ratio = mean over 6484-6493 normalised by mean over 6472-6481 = 0.96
